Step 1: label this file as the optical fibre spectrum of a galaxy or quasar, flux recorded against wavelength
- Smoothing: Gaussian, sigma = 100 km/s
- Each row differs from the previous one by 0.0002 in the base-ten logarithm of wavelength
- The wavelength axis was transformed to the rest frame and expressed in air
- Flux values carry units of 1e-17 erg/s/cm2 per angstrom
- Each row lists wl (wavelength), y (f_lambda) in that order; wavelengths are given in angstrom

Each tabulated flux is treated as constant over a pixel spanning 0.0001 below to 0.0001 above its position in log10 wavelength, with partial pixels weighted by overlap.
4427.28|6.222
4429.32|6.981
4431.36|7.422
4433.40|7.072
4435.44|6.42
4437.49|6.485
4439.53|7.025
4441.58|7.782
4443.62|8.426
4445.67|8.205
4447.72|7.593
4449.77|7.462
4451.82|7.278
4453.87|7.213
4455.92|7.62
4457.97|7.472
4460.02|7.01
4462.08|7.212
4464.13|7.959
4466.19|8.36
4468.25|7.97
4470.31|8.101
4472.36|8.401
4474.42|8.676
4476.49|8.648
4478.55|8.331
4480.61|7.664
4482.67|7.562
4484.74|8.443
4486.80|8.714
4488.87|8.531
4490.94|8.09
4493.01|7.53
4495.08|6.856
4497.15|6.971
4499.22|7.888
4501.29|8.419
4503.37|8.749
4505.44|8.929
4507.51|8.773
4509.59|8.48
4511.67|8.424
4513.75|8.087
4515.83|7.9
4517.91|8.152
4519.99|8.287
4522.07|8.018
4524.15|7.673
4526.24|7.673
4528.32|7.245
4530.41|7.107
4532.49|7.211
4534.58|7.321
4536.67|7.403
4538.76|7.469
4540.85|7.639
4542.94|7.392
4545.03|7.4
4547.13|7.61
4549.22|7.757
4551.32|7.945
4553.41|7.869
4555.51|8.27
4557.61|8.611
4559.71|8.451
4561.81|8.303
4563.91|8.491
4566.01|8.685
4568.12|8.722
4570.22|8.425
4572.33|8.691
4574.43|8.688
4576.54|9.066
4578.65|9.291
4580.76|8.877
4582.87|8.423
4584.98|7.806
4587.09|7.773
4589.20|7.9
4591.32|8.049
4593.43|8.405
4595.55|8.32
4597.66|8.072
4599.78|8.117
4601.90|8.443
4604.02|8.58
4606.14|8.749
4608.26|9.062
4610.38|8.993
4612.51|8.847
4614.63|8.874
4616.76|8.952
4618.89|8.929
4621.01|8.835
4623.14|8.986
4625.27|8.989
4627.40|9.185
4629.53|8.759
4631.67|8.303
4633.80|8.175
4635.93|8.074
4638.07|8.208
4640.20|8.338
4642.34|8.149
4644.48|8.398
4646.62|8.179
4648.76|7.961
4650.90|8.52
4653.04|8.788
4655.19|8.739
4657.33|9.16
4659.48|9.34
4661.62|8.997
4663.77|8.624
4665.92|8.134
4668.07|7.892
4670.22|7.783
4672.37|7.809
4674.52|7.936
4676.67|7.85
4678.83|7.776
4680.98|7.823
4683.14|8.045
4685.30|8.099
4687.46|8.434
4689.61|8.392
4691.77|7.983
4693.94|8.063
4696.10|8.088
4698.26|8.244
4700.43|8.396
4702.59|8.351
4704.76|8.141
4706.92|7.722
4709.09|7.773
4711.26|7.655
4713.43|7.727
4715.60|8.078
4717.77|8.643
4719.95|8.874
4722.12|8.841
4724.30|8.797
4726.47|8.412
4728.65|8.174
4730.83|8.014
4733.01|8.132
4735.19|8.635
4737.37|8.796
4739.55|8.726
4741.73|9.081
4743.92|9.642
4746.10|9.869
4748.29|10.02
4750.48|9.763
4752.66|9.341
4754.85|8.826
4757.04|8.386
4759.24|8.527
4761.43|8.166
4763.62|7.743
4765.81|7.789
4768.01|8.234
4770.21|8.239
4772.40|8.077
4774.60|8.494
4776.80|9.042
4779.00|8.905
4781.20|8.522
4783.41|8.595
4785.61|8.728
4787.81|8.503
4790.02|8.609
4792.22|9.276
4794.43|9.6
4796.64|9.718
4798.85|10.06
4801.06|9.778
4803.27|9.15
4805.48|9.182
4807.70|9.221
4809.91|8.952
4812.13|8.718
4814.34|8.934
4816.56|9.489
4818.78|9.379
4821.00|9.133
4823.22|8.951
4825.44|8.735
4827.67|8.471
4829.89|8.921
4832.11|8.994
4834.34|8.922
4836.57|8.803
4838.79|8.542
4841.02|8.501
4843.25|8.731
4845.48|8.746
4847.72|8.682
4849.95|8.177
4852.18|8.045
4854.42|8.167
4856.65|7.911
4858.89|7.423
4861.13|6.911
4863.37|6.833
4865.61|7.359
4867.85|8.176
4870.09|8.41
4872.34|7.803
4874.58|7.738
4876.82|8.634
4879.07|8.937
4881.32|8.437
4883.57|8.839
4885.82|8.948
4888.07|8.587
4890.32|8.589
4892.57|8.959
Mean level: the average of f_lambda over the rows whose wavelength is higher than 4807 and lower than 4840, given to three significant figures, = 8.94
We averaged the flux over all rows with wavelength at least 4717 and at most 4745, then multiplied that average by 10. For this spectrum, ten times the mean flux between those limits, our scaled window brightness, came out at 87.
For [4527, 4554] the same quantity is 75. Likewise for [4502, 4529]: 82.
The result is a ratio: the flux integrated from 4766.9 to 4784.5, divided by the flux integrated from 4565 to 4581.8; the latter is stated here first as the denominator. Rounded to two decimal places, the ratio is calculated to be 1.01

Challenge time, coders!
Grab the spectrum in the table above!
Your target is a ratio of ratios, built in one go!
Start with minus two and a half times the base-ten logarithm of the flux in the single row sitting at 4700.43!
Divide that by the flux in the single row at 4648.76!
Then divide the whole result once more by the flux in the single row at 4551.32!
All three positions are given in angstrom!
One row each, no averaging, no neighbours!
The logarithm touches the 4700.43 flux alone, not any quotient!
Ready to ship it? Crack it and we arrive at -0.0365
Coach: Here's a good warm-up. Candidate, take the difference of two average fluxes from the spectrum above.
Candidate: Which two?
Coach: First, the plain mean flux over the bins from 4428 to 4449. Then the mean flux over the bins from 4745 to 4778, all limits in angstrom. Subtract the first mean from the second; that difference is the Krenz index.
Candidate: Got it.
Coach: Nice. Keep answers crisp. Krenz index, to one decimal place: 1.4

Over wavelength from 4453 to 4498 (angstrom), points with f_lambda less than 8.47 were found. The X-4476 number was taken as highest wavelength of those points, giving 4497.15 angstrom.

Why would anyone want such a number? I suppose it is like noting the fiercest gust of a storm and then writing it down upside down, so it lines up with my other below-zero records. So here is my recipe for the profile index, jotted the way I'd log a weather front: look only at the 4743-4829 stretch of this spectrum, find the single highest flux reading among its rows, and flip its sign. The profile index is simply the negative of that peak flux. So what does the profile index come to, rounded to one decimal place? -10.1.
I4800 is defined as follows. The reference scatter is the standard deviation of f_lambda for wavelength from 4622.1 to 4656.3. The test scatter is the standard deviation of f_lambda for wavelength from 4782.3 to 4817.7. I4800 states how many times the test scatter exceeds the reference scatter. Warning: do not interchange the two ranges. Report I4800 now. 1.26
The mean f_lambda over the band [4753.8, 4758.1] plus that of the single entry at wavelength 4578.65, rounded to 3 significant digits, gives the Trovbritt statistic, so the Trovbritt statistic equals 17.9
